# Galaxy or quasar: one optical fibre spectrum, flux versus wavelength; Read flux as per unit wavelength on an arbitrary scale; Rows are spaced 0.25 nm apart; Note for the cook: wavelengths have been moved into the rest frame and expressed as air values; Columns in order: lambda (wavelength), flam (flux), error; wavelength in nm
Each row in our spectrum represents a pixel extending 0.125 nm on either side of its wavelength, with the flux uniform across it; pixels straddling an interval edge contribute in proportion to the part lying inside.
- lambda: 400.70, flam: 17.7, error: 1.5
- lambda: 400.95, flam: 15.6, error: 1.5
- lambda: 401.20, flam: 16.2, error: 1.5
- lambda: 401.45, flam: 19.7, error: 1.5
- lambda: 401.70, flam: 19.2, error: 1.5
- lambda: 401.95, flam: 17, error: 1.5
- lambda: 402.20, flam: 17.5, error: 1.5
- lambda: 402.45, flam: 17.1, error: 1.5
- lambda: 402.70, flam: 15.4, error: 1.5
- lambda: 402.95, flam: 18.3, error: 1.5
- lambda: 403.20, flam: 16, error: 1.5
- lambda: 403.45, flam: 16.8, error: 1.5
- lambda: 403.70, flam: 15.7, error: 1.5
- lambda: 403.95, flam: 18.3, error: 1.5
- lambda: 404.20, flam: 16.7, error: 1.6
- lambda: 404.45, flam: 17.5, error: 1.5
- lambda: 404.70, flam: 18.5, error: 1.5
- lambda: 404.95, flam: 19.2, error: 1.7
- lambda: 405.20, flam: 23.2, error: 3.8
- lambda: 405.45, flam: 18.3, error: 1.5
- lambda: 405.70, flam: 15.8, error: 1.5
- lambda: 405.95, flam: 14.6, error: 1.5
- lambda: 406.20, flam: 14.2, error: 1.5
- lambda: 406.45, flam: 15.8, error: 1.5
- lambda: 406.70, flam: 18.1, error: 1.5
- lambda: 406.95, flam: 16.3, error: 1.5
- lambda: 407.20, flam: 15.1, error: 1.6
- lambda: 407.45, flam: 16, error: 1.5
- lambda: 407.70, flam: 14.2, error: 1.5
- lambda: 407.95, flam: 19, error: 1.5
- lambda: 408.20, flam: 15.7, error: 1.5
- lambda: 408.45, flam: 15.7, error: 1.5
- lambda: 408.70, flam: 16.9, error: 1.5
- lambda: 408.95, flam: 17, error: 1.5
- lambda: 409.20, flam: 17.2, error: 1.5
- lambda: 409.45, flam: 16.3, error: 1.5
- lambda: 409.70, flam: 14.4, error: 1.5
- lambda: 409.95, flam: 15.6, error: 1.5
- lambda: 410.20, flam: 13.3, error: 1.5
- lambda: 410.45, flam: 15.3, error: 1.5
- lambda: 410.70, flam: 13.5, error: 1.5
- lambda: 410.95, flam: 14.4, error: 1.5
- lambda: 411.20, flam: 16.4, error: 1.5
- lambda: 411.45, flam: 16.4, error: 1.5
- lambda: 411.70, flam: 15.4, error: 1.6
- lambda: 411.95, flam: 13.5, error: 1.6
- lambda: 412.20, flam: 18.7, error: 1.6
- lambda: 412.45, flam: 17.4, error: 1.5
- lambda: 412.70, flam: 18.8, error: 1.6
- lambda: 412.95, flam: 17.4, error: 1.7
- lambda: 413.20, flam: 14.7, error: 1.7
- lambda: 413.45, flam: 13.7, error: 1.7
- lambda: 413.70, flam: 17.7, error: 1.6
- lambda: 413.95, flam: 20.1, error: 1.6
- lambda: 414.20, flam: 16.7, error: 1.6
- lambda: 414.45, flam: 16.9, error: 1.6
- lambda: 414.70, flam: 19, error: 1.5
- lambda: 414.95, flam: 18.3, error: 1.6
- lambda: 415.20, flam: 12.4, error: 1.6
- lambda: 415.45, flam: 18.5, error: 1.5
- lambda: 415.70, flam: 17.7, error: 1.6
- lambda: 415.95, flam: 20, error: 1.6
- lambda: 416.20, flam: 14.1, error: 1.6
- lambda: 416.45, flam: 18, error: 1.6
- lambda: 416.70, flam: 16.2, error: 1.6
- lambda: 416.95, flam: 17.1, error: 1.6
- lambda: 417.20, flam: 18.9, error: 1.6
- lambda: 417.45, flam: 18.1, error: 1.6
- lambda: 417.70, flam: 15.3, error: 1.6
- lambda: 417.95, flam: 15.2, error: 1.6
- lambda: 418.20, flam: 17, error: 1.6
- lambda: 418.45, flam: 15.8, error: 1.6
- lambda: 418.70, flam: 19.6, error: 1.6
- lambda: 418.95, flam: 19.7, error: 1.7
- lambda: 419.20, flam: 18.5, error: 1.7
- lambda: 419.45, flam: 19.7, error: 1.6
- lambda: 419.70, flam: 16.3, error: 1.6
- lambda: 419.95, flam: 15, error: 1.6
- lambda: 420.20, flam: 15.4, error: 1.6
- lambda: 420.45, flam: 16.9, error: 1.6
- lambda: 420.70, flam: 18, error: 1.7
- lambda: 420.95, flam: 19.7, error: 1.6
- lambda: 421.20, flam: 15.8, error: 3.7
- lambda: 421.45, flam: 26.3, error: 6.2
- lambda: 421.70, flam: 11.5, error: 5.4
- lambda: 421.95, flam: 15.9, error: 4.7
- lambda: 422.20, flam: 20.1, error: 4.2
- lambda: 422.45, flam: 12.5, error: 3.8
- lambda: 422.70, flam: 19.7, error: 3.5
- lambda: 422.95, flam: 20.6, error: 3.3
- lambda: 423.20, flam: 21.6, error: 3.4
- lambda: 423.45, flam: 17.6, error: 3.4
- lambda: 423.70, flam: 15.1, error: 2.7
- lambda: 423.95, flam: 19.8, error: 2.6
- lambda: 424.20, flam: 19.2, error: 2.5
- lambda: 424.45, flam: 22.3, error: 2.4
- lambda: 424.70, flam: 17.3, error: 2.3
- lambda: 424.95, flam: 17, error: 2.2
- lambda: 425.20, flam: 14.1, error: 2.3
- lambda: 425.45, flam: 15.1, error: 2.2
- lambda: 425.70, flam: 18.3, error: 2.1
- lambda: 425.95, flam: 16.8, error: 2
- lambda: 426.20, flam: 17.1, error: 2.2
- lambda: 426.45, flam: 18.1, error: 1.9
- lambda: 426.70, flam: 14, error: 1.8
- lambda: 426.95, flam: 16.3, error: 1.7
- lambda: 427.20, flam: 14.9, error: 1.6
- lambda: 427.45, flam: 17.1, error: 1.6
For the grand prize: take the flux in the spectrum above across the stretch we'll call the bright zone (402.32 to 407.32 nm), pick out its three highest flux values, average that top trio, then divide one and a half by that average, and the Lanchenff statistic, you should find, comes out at 0.074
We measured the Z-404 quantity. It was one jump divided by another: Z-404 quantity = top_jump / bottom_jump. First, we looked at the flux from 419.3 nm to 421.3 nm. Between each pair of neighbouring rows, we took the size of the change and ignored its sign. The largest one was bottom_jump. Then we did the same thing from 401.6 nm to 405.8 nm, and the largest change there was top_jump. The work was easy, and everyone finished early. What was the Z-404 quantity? 1.3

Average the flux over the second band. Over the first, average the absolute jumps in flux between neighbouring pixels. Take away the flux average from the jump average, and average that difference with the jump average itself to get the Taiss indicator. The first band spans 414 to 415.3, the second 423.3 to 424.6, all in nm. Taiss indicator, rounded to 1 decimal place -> -7.2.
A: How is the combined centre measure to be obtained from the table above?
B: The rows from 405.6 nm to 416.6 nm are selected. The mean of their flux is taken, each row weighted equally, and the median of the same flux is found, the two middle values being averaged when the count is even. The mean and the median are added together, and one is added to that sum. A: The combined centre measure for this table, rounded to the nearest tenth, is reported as 33.6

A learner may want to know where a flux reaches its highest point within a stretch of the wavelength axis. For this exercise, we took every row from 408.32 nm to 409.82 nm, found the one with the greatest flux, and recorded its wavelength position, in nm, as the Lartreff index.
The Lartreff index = 409.20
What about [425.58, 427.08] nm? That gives 425.70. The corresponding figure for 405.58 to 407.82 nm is 406.70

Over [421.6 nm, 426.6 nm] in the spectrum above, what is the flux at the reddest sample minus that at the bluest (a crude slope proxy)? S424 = 7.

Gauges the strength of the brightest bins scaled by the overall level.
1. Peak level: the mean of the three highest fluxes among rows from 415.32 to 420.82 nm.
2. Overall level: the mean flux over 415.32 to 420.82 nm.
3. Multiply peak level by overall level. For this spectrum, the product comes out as 343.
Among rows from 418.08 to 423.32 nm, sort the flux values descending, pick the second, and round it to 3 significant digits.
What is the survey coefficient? 21.6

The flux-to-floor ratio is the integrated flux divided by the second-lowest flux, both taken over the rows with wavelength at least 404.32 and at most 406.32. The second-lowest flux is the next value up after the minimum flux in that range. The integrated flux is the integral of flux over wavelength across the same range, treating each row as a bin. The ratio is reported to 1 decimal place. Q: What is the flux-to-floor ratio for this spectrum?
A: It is 2.4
